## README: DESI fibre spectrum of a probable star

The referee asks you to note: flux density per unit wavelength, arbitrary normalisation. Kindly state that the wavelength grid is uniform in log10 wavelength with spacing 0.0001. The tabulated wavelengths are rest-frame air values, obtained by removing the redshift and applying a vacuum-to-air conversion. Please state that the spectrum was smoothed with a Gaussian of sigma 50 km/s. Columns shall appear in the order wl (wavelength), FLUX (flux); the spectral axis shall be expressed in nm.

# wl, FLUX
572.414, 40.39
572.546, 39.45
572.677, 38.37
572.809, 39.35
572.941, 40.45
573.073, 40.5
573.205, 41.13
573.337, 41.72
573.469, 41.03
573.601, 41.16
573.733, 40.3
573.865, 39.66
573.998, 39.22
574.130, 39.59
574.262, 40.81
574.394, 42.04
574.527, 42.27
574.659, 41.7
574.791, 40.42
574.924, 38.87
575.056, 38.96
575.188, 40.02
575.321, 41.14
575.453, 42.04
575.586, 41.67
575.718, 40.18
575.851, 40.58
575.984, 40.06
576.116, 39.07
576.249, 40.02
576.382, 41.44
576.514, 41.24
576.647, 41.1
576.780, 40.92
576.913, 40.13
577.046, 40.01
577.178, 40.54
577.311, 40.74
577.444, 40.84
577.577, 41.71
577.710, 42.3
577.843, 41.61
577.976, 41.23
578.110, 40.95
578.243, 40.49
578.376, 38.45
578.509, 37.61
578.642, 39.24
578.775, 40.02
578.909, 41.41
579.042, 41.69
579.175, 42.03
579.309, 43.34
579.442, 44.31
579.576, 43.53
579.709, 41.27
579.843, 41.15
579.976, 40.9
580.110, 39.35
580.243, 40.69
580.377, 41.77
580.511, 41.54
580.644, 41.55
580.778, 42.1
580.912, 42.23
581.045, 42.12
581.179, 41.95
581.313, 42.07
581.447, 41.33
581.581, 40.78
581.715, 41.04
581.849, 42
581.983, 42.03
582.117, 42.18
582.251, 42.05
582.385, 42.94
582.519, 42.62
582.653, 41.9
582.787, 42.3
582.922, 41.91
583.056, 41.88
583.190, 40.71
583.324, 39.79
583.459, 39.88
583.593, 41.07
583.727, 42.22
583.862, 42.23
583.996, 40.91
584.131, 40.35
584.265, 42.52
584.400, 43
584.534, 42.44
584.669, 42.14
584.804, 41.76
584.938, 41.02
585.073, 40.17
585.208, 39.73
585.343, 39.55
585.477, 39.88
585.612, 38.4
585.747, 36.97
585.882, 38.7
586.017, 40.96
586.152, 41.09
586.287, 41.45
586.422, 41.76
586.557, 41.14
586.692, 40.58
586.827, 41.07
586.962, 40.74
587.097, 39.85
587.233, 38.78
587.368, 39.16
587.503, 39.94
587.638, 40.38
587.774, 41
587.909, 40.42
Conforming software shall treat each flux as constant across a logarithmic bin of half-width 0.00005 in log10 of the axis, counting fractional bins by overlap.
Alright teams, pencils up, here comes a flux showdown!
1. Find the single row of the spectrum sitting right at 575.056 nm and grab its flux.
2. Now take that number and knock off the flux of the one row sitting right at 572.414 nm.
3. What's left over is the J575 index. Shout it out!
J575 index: -1.4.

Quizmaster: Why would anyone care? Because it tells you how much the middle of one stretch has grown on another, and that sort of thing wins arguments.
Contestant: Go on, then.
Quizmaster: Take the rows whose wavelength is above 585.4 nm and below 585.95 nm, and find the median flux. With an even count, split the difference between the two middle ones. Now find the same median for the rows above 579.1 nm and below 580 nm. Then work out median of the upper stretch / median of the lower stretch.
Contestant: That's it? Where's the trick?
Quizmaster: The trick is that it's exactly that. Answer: 0.92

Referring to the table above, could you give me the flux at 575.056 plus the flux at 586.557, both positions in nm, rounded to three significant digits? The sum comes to 80.1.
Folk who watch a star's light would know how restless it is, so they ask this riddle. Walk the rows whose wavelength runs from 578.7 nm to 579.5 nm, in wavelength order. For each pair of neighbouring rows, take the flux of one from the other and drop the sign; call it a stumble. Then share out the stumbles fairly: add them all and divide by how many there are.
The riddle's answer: 0.86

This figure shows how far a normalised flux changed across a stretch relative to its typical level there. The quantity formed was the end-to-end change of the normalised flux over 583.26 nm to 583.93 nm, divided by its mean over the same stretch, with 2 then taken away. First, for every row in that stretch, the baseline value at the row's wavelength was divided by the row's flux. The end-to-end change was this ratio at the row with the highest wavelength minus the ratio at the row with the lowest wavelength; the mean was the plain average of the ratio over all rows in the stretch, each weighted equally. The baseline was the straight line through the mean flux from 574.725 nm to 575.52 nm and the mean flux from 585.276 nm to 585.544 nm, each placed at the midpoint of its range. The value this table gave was -2.06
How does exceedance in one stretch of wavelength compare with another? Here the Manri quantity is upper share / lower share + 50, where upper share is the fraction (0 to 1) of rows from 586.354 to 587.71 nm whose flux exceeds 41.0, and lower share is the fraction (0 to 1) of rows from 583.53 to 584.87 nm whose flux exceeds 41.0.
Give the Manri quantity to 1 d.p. 50.4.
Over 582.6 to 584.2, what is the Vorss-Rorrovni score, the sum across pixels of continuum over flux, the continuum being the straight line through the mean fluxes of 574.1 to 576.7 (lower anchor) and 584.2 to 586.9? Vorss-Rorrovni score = 11.8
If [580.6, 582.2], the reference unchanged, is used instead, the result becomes 11.7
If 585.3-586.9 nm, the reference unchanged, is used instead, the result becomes 12.2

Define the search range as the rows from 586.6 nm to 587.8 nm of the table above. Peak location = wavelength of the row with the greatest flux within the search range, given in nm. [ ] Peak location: 586.827 nm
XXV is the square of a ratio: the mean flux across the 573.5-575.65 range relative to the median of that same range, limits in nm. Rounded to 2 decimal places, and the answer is 1.00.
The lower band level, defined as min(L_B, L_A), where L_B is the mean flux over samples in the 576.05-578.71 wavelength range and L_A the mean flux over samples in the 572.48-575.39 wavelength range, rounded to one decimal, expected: 40.4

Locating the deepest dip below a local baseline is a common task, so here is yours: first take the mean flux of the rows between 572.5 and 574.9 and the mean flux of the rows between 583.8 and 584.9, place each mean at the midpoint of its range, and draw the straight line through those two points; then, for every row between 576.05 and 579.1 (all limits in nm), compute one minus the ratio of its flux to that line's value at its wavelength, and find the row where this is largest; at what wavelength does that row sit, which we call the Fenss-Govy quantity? 578.509 nm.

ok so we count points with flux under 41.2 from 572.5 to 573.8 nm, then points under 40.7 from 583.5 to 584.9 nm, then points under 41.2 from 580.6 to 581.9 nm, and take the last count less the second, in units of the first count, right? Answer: 0.1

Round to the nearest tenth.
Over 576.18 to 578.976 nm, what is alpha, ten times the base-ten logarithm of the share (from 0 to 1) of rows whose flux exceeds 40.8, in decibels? -2.8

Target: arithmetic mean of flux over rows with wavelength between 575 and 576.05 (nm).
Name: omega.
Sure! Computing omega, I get 40.6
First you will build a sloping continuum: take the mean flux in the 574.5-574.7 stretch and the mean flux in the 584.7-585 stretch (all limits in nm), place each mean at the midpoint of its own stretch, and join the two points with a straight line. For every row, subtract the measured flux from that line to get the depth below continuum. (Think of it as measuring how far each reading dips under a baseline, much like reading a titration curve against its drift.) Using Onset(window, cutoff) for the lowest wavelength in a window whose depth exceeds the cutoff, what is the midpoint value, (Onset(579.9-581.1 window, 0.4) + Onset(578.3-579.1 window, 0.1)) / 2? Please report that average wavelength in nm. 579.18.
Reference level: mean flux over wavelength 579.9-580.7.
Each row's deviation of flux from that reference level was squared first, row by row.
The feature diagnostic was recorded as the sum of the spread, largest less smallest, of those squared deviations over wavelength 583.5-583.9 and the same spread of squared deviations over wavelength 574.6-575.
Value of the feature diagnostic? 5.7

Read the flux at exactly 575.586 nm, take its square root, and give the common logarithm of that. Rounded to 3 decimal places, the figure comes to 0.810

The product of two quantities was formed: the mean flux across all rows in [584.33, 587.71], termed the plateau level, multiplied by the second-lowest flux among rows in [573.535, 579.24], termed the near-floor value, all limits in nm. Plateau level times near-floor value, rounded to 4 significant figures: 1554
